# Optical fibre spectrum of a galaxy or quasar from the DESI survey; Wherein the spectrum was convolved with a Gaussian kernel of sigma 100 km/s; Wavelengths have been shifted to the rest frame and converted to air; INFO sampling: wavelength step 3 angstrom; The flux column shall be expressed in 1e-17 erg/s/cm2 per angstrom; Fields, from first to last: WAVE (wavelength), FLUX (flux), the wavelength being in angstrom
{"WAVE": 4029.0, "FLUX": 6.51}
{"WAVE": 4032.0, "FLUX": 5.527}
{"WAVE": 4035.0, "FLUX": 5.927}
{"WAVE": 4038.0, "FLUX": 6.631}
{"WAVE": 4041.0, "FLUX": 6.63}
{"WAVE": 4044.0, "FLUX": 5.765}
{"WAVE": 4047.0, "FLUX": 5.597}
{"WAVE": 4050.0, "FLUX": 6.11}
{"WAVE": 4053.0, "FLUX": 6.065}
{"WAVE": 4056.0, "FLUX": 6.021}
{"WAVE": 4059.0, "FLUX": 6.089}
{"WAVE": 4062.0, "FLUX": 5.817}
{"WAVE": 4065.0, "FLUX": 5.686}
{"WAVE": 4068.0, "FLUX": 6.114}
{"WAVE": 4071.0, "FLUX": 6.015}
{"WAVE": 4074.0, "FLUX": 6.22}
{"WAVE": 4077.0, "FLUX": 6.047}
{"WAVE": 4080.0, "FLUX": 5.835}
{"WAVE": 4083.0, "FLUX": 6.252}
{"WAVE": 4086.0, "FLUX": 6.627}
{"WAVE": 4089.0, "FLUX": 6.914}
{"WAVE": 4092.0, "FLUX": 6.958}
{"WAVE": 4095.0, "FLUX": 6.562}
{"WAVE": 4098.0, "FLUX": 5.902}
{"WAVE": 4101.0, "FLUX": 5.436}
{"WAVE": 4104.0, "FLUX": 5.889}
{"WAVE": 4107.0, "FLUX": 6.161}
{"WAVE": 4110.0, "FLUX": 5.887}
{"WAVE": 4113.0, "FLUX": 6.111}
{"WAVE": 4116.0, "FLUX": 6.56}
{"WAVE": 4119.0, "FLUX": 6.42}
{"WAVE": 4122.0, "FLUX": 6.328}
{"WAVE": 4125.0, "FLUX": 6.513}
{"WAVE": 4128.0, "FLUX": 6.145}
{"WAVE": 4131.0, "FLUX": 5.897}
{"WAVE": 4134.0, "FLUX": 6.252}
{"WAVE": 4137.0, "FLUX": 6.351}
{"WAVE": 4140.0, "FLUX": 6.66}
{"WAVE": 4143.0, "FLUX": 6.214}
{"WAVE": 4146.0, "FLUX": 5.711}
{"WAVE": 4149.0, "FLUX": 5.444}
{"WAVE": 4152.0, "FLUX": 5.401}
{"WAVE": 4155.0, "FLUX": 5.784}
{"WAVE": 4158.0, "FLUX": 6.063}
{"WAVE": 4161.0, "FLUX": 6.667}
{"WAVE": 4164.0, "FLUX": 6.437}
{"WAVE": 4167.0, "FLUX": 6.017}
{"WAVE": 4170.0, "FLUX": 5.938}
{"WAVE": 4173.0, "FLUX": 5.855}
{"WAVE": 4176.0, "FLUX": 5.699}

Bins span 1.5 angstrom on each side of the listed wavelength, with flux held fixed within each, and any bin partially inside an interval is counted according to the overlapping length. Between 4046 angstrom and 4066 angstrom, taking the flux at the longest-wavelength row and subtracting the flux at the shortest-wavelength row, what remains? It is 0.1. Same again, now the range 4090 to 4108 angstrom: -0.8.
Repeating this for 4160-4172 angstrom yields -0.7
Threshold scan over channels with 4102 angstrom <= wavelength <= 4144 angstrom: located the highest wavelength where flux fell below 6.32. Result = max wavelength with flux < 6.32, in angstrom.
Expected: 4143.0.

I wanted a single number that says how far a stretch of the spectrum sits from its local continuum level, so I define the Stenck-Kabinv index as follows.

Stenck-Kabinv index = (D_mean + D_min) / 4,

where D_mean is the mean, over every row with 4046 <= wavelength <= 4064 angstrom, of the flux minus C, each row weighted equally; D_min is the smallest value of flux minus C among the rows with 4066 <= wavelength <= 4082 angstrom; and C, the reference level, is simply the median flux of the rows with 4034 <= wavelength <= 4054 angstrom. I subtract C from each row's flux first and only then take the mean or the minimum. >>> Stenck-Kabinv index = -0.086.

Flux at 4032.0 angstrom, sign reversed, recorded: -5.5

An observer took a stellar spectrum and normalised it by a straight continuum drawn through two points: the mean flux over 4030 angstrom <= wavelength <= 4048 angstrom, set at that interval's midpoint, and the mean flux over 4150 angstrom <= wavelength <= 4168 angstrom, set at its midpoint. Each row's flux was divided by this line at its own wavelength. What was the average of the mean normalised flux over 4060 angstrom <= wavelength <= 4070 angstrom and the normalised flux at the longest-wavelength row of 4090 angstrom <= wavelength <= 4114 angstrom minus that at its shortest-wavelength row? 0.417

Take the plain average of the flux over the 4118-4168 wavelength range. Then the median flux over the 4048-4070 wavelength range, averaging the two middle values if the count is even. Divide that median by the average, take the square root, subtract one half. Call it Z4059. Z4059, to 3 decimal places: 0.494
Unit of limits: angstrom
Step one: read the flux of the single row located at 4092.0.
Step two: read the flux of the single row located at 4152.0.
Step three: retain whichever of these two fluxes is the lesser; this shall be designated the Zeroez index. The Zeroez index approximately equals 5.4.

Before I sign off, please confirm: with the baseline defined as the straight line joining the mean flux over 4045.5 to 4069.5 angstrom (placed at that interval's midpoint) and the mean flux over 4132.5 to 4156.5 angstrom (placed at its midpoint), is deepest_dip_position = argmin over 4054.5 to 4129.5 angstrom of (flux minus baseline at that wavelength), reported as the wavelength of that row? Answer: 4101.0 angstrom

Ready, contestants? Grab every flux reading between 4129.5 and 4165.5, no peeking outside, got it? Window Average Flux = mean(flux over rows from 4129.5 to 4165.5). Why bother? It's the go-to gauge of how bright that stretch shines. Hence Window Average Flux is 6.07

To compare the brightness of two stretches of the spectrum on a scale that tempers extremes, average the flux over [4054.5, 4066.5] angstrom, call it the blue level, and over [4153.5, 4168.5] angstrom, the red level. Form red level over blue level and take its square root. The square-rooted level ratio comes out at 1.02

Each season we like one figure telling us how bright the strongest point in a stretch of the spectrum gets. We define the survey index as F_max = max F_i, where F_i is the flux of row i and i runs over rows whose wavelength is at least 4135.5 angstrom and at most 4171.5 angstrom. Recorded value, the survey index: 6.667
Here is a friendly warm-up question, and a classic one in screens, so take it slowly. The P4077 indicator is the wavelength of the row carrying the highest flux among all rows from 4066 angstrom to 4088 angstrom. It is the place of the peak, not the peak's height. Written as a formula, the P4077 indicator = 4086.0 angstrom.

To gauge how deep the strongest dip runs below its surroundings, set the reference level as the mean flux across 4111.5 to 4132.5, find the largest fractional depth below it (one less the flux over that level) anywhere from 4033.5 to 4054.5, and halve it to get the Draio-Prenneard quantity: 0.055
